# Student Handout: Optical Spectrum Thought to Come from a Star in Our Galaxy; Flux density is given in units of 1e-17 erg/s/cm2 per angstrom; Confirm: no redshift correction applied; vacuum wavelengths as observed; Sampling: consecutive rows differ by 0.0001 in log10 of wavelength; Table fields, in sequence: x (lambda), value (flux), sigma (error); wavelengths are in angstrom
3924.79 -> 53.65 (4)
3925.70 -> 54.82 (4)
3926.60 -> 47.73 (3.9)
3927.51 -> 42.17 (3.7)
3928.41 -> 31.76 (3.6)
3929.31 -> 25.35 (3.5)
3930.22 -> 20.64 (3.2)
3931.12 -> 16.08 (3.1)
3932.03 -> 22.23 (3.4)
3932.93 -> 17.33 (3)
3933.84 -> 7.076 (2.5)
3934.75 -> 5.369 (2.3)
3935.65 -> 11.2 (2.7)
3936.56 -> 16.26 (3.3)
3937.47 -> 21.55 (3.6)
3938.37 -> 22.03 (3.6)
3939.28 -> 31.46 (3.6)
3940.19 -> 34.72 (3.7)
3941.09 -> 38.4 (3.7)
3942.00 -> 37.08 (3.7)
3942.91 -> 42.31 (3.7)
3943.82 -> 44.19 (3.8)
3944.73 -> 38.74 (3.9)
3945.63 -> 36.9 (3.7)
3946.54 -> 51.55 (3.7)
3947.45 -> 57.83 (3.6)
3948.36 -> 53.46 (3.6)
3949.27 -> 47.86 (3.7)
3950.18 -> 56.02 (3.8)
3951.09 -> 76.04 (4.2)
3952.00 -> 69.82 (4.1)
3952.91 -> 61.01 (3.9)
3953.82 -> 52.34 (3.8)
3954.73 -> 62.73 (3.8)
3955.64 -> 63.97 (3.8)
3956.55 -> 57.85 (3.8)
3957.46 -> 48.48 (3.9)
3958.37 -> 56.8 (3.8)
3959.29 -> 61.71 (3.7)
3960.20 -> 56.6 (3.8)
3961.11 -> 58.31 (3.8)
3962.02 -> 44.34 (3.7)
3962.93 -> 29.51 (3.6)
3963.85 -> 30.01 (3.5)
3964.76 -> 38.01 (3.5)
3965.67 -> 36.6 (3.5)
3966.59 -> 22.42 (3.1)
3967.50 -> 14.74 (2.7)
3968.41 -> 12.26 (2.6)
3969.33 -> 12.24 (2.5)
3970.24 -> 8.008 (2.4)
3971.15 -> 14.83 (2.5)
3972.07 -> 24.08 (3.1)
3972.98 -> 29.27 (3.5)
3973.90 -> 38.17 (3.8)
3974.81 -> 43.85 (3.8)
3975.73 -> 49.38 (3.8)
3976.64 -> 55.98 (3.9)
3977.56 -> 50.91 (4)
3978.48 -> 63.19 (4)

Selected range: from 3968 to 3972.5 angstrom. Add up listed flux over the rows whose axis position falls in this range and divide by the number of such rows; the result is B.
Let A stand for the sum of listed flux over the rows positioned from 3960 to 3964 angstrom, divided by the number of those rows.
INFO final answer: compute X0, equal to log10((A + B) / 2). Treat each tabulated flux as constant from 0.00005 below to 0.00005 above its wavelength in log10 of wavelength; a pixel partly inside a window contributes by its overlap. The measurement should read 1.46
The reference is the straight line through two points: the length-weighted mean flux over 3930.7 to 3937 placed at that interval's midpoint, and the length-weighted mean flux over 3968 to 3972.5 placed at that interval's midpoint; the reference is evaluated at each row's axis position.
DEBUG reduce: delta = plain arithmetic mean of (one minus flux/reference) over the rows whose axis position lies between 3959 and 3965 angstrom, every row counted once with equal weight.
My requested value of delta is -2.2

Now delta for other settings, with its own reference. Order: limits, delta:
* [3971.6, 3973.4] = -0.9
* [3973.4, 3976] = -2.1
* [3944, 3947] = -2.1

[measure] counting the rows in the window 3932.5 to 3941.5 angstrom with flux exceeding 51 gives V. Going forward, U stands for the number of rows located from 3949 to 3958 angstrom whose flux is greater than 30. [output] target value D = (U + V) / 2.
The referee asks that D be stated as 5.0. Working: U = 10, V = 0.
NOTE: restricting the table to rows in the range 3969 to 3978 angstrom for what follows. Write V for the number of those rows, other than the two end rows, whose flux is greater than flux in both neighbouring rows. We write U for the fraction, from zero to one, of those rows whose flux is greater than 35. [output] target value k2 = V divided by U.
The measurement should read 2.0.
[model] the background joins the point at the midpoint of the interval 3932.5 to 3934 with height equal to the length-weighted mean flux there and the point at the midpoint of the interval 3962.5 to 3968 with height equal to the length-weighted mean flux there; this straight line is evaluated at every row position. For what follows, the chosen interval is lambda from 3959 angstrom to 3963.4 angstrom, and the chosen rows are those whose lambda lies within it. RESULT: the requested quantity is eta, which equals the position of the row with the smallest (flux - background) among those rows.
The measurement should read 3962.93 angstrom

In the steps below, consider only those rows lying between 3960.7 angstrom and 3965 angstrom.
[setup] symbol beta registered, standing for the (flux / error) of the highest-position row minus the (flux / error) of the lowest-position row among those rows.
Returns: -4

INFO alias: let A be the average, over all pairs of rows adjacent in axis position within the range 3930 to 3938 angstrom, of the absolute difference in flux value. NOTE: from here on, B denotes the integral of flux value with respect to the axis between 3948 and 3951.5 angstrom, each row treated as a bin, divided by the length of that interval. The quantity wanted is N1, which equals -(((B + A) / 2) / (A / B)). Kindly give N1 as -339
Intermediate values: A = 5.5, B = 58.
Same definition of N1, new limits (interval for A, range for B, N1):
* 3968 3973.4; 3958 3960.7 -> -362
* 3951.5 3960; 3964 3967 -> -88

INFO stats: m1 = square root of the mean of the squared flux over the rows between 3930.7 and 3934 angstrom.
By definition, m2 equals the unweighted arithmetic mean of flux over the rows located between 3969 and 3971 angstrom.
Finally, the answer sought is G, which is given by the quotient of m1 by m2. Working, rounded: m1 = 17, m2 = 10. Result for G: 1.6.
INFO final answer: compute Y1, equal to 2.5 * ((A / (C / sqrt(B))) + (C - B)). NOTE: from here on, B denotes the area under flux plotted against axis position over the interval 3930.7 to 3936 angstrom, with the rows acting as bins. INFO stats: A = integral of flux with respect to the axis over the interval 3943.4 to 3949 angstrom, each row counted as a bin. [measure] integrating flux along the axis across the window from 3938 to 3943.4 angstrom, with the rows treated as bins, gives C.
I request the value 321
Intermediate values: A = 264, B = 70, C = 187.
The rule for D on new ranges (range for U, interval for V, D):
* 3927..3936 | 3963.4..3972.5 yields 1.0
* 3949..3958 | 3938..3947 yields 5.5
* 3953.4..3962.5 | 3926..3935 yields 5.0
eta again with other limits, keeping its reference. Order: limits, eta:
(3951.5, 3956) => 3953.82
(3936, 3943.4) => 3936.56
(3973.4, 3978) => 3973.90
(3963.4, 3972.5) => 3970.24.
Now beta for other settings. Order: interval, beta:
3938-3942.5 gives 4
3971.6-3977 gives 7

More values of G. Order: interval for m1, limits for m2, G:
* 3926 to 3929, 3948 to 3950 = 0.8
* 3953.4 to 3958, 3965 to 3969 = 2.7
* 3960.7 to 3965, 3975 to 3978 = 0.8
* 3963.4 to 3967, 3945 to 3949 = 0.6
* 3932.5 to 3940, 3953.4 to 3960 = 0.3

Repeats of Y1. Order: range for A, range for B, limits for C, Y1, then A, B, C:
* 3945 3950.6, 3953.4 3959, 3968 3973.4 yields -435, 281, 320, 90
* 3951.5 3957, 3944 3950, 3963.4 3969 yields -263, 338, 288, 142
